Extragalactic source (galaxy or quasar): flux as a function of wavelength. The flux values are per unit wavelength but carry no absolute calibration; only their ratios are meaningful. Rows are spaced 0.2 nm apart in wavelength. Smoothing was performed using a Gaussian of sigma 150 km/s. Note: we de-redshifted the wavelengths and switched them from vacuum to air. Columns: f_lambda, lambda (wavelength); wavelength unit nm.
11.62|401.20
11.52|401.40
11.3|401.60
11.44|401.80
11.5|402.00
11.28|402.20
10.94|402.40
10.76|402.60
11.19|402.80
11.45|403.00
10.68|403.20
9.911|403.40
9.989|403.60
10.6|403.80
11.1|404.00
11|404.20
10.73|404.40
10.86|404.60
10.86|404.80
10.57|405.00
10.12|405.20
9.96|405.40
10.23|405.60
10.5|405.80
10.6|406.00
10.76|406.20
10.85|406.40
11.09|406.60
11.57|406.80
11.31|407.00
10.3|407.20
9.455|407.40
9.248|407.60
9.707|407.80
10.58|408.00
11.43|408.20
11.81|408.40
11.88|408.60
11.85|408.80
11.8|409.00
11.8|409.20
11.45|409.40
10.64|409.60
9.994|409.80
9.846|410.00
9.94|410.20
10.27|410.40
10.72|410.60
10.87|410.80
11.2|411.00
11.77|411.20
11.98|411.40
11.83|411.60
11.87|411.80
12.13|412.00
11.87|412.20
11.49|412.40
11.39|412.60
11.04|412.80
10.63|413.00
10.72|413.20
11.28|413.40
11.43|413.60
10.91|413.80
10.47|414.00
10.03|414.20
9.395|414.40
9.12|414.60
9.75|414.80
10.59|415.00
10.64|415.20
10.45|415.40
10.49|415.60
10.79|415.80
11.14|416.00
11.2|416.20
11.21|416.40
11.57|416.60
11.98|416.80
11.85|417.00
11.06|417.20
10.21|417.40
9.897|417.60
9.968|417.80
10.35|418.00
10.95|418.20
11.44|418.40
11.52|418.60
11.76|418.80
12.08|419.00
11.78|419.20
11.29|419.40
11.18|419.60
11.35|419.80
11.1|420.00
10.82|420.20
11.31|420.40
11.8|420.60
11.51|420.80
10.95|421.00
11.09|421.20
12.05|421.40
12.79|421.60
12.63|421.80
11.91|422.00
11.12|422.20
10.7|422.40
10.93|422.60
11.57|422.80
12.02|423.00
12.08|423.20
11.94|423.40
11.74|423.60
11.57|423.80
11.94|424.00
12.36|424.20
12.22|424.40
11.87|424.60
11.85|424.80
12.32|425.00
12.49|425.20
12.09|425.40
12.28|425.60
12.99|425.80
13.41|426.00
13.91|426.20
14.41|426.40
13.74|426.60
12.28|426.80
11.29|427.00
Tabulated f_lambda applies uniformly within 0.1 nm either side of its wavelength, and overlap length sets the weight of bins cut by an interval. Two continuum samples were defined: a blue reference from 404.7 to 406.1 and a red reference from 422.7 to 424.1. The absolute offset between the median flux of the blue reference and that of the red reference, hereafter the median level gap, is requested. 1.4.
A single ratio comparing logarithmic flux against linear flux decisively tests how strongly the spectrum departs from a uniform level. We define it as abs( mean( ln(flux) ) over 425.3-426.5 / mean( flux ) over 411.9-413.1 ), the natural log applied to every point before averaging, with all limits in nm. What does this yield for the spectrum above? 0.226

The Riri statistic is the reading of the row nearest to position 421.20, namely 11.09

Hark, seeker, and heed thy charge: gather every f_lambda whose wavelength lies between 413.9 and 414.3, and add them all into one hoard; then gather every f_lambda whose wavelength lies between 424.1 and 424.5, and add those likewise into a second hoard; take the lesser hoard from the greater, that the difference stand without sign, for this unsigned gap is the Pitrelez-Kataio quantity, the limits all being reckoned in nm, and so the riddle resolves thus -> 4.1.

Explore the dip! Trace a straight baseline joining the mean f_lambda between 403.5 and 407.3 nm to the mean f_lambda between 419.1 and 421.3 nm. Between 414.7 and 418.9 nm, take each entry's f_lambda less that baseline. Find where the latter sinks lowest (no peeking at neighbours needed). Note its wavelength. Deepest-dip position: 414.80 nm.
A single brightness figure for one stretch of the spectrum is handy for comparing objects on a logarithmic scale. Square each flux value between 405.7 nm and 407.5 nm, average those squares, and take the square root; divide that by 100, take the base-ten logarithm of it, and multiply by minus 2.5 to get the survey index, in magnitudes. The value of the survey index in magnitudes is 2.42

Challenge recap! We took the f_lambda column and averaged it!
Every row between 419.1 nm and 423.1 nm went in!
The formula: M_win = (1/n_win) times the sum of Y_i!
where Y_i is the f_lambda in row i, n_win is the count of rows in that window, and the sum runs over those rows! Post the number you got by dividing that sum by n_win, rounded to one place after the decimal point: 11.5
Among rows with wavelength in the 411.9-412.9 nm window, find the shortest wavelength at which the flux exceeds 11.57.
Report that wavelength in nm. 412.00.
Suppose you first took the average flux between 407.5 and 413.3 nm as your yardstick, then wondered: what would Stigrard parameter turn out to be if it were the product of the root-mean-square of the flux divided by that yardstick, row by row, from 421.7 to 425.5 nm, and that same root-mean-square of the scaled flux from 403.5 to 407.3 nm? 1.03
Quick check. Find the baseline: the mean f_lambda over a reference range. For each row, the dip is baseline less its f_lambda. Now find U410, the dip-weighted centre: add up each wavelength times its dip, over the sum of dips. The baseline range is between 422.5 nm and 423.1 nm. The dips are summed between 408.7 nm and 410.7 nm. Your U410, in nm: 410.23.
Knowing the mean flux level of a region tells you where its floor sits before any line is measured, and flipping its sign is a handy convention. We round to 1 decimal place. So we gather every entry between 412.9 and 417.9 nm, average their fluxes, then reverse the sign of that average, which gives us -10.7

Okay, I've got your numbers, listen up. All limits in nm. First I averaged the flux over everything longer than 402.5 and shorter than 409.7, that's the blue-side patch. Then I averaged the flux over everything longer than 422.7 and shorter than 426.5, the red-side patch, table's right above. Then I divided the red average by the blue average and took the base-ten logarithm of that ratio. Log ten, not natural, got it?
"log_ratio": 0.0592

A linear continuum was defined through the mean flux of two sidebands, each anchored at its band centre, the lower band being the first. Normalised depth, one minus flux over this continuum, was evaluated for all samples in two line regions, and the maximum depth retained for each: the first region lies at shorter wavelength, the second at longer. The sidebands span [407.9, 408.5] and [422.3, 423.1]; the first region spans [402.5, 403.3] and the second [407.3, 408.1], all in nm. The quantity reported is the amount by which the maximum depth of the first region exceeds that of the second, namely -0.13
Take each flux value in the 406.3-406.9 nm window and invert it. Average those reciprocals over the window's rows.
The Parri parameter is 0.090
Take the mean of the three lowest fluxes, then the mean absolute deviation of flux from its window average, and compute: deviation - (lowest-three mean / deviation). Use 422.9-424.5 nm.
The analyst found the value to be -63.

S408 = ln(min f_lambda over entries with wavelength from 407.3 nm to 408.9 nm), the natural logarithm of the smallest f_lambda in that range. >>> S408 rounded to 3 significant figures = 2.22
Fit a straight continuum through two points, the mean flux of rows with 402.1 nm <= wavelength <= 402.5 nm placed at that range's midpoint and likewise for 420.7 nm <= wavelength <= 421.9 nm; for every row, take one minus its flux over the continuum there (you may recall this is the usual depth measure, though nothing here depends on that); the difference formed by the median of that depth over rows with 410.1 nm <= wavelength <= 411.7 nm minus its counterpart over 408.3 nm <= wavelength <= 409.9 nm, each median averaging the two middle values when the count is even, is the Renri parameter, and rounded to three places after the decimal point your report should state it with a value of 0.073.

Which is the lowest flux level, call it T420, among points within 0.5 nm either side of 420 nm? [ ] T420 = 10.82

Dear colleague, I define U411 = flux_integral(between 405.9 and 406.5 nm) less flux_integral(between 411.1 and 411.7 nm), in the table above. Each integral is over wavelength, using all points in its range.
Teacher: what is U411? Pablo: -0.67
